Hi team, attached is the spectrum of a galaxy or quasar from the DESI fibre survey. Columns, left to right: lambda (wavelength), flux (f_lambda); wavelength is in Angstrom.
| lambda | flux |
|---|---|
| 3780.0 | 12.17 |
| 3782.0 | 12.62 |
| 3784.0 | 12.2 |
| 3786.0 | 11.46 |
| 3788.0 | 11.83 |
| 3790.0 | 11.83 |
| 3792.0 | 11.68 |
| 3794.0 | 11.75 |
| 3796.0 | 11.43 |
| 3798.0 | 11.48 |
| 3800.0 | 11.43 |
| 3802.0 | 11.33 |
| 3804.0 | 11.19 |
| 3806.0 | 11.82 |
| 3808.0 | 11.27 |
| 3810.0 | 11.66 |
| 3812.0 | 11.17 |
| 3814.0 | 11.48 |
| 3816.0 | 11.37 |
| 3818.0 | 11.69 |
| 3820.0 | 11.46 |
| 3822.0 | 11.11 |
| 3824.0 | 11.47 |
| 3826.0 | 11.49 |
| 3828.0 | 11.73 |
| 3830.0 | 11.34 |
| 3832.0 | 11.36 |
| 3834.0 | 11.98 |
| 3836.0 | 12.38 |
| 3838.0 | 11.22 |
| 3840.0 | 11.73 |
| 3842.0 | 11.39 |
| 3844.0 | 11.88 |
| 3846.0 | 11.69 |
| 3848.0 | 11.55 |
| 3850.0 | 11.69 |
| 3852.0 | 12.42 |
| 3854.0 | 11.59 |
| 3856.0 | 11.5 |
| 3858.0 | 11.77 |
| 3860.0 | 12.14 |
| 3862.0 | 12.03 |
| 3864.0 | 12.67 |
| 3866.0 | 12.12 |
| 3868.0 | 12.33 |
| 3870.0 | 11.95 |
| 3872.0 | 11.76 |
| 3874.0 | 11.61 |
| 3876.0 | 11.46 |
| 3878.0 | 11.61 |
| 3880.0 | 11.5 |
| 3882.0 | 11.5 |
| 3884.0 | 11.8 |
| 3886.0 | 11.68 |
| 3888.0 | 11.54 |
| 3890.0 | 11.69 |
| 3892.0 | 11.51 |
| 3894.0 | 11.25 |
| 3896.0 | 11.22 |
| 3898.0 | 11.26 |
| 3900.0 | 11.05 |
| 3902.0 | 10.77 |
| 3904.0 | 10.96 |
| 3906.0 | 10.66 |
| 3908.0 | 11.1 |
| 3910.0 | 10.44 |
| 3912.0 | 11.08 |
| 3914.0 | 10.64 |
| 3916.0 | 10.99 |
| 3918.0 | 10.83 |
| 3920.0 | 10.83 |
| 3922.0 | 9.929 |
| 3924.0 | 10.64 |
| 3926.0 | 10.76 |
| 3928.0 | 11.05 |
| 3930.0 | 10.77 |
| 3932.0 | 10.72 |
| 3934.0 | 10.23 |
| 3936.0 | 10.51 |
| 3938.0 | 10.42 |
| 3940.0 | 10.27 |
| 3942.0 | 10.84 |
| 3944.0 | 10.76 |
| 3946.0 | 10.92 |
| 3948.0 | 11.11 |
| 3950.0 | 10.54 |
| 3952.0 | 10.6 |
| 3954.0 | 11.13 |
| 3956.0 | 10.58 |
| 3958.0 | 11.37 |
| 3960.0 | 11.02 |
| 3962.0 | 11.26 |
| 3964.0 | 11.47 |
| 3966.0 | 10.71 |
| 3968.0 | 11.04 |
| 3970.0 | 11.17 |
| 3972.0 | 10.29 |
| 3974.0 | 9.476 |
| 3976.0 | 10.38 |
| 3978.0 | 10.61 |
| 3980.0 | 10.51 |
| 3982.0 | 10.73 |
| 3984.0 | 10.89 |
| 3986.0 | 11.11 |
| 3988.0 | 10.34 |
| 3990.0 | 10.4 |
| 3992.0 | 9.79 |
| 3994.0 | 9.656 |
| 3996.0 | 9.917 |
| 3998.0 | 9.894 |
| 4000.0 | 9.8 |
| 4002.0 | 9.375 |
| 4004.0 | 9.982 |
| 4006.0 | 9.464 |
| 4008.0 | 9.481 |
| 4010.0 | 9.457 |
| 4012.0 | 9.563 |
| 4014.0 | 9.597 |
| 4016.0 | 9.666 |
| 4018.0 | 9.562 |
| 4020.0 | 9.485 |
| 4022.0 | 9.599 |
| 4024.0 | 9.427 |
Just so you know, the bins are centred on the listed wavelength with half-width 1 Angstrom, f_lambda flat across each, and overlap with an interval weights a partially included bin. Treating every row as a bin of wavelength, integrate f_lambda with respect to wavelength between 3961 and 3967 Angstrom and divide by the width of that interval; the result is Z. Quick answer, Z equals 11.1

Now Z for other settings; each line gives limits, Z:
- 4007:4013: 9.5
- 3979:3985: 10.7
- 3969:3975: 10.3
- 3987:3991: 10.4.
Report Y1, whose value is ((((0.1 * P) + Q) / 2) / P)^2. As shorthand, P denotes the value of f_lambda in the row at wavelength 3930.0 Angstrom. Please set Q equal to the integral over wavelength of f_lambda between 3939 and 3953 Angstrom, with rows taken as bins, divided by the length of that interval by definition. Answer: 0.30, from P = 10.77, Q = 10.7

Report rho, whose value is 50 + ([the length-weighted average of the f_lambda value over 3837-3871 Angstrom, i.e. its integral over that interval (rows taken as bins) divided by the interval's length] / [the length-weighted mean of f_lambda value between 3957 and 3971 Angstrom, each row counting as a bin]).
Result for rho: 51.1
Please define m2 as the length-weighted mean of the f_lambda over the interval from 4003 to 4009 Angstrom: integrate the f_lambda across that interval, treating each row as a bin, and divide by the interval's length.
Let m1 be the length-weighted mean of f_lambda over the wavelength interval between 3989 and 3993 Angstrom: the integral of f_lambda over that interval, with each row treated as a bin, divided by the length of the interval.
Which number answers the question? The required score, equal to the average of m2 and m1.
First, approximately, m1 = 10.1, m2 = 9.6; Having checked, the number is 9.9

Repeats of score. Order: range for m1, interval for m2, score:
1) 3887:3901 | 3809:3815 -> 11.4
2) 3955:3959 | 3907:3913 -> 10.9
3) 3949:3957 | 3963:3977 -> 10.7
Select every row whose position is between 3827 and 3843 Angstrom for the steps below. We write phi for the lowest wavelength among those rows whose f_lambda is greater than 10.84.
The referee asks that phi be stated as 3828.0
